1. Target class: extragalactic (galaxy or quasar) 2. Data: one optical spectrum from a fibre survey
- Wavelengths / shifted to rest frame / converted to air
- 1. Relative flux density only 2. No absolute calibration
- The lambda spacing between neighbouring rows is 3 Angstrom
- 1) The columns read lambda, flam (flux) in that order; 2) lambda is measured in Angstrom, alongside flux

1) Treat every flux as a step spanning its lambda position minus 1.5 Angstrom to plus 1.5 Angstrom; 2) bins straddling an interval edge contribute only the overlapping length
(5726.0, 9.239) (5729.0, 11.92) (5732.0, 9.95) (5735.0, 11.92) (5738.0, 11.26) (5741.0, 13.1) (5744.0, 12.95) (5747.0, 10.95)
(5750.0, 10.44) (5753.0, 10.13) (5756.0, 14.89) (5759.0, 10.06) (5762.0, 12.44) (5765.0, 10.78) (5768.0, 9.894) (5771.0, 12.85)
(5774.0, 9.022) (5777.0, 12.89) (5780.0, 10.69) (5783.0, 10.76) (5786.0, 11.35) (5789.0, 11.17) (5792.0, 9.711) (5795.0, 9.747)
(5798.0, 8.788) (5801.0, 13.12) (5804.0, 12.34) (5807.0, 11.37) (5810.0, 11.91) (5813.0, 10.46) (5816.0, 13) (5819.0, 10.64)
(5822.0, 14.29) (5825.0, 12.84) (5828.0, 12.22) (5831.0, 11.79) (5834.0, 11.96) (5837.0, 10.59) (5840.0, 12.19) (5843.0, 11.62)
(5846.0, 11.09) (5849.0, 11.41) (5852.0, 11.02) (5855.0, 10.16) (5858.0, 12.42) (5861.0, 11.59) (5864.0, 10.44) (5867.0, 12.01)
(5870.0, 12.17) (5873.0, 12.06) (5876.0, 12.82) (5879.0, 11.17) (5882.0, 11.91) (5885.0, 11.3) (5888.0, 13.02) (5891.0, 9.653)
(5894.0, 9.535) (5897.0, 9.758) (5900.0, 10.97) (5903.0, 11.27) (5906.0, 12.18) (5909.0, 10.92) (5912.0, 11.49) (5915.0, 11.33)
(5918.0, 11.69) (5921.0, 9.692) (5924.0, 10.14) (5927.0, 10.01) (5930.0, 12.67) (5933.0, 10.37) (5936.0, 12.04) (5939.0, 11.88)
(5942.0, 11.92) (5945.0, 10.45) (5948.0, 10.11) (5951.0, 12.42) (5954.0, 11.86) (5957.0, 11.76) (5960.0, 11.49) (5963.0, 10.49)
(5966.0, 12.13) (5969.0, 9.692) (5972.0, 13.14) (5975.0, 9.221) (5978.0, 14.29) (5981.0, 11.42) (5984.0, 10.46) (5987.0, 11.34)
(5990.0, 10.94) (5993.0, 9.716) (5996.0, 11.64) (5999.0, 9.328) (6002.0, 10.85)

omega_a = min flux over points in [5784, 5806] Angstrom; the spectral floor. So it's 8.788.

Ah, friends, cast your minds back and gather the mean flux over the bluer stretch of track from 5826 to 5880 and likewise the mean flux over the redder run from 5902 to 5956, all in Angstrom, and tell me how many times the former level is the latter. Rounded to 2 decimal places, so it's 1.03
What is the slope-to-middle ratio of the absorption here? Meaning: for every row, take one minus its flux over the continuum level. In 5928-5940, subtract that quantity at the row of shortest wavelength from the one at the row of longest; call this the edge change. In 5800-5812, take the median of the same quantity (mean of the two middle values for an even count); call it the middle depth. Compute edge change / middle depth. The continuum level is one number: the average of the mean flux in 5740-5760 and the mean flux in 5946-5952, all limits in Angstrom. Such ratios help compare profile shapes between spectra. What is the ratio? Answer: -1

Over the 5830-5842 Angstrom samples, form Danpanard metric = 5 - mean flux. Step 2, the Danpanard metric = -6.63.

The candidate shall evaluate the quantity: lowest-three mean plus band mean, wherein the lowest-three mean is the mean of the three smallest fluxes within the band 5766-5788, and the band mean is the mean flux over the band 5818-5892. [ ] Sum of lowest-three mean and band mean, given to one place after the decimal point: 21.6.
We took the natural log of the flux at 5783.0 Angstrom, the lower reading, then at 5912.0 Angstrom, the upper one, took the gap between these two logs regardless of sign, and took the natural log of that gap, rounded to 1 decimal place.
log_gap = -2.7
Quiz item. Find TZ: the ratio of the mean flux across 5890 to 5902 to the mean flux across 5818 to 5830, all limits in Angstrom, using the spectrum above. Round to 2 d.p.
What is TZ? 0.80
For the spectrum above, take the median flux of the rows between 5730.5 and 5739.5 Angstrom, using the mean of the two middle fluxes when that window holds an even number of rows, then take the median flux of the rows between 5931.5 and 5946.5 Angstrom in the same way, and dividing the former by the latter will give 0.95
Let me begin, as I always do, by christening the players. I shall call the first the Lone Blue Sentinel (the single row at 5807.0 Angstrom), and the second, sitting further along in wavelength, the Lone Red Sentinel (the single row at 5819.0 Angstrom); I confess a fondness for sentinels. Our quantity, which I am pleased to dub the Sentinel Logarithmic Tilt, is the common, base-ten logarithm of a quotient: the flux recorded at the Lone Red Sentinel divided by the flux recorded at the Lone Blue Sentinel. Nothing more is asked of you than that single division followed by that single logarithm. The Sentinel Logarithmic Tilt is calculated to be -0.029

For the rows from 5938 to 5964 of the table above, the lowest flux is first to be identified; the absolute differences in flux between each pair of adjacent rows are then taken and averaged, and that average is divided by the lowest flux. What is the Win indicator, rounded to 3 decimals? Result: 0.075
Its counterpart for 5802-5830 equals 0.162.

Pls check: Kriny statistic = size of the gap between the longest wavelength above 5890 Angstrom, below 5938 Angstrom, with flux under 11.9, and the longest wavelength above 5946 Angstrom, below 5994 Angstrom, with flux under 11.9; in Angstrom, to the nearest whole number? 60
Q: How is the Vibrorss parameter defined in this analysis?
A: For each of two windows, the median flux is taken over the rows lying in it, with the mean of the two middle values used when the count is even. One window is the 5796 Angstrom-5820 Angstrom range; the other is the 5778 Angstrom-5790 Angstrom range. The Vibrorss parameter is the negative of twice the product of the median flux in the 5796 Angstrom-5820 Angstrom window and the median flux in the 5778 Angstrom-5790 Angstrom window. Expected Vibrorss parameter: -255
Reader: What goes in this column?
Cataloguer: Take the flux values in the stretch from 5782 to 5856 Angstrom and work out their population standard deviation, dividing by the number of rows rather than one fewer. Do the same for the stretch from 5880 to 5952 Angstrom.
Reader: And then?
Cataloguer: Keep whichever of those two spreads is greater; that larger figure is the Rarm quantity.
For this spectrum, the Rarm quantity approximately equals 1.2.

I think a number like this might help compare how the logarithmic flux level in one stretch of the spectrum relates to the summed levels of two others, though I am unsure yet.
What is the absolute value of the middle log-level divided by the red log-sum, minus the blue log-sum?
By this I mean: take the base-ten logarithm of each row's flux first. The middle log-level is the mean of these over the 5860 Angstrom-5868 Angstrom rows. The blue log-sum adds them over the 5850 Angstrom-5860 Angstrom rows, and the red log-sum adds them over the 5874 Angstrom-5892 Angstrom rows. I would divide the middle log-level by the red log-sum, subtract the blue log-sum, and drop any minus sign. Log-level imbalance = 3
